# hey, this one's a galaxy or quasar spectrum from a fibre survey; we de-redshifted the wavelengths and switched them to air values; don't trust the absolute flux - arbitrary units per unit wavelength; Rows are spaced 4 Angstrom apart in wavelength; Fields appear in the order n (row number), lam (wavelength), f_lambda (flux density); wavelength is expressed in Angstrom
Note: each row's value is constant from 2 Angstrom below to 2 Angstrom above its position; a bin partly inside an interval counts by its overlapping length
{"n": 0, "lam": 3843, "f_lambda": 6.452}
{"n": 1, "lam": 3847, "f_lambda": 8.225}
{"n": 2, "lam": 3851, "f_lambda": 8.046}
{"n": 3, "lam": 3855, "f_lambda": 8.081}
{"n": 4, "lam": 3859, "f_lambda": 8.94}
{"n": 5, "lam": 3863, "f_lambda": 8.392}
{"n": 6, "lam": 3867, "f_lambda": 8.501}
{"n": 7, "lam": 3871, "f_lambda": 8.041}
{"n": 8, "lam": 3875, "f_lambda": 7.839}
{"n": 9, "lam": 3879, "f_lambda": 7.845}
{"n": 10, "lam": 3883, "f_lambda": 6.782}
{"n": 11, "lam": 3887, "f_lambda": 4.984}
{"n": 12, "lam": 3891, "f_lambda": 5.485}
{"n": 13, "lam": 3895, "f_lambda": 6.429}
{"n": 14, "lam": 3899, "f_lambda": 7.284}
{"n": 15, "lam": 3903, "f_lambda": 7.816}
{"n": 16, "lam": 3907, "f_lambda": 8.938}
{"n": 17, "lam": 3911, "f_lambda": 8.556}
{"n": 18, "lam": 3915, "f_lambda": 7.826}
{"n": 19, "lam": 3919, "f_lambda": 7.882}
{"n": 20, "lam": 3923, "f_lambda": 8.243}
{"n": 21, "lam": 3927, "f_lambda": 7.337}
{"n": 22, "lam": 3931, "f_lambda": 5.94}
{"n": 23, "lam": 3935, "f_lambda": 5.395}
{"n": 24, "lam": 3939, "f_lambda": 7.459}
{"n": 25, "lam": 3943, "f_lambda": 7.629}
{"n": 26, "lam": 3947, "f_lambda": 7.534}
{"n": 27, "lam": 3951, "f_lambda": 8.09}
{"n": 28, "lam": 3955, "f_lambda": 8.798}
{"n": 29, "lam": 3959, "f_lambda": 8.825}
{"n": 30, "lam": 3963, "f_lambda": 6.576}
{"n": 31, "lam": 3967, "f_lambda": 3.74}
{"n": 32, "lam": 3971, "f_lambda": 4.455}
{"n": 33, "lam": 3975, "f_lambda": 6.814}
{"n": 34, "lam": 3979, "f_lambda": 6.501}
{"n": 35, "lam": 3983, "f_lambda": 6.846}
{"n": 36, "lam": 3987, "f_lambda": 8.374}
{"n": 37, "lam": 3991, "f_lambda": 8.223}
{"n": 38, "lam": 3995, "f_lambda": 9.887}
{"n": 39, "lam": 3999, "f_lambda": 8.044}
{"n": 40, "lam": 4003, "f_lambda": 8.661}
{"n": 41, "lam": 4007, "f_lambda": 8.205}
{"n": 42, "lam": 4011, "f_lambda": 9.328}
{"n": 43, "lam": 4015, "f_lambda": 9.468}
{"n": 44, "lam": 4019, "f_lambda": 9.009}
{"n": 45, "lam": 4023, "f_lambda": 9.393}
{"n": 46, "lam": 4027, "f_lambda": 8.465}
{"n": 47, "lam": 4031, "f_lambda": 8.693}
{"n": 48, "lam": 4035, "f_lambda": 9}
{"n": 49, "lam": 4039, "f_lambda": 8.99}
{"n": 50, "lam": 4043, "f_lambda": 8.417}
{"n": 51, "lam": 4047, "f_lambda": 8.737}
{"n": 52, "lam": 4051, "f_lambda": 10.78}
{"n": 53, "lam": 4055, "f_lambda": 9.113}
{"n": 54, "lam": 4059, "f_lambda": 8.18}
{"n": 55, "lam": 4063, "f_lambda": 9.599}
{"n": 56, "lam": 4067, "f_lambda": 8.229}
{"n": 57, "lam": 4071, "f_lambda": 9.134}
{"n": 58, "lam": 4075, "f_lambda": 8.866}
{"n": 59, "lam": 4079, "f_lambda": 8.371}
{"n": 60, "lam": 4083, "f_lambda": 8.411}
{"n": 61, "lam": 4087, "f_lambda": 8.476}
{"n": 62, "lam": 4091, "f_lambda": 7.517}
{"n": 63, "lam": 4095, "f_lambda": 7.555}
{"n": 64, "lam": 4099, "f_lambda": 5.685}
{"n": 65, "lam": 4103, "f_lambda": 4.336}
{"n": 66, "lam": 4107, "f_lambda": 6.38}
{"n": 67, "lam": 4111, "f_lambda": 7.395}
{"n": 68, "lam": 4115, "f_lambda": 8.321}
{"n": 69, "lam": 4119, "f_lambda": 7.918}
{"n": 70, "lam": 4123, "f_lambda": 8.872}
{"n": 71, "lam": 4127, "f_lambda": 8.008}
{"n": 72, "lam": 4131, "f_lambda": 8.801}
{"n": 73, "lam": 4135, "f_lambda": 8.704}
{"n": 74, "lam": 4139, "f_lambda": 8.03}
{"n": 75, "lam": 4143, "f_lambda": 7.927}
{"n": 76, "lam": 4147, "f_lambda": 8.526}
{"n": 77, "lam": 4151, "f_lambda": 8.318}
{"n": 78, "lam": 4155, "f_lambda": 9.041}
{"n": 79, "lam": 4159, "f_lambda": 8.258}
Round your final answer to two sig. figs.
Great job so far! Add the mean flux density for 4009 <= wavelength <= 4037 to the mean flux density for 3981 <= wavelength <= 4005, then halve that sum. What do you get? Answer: 8.7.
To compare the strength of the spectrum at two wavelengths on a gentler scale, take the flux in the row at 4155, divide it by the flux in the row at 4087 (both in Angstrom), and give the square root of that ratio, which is 1.03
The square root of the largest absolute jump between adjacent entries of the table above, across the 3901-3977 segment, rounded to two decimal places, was 1.68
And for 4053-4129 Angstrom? 1.43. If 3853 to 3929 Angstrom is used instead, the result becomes 1.34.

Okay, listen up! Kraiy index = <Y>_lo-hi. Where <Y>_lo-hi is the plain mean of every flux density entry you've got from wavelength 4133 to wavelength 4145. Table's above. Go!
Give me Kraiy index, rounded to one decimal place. 8.2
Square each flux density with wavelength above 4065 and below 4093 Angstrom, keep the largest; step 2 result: 83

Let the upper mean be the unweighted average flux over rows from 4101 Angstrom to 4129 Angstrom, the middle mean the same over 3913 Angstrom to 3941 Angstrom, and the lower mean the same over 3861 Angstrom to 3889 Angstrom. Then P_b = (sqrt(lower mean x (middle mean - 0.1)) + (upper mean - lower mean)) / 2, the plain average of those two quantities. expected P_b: 3.6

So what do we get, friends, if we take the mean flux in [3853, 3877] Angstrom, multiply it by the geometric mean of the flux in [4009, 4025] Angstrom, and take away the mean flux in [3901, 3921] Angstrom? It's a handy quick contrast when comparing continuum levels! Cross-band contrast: 69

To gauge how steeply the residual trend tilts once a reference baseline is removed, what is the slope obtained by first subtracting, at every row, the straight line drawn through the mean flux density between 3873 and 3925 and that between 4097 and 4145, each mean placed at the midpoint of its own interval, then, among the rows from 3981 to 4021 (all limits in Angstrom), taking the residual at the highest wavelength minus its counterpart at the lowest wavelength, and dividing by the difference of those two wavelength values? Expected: 0.0594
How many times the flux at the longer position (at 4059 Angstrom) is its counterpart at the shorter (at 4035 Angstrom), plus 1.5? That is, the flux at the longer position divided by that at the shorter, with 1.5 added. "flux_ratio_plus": 2.41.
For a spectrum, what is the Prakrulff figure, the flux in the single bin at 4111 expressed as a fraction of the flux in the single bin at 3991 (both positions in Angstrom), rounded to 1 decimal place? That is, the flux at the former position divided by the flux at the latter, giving 0.9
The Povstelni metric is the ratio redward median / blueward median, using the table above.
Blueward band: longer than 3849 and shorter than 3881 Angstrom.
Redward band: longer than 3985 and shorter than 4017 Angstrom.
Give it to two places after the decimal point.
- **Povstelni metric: 1.06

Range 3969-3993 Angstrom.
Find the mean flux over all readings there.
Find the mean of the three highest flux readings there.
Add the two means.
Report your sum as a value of 14.7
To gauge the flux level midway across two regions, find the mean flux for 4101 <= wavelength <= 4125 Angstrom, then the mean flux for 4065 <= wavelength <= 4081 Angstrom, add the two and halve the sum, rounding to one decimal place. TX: 7.9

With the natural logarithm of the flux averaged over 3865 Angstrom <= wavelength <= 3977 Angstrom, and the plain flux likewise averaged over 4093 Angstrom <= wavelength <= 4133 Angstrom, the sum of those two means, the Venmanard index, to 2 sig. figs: 9.3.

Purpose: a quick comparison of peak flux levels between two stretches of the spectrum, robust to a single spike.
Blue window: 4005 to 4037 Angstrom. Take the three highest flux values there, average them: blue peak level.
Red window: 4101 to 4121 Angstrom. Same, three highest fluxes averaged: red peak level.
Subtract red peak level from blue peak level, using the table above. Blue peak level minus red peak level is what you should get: 1.5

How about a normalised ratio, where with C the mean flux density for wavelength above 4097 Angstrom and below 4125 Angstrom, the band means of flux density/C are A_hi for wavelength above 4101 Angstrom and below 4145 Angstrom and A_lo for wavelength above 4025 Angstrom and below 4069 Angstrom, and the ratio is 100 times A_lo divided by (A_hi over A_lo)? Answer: 148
